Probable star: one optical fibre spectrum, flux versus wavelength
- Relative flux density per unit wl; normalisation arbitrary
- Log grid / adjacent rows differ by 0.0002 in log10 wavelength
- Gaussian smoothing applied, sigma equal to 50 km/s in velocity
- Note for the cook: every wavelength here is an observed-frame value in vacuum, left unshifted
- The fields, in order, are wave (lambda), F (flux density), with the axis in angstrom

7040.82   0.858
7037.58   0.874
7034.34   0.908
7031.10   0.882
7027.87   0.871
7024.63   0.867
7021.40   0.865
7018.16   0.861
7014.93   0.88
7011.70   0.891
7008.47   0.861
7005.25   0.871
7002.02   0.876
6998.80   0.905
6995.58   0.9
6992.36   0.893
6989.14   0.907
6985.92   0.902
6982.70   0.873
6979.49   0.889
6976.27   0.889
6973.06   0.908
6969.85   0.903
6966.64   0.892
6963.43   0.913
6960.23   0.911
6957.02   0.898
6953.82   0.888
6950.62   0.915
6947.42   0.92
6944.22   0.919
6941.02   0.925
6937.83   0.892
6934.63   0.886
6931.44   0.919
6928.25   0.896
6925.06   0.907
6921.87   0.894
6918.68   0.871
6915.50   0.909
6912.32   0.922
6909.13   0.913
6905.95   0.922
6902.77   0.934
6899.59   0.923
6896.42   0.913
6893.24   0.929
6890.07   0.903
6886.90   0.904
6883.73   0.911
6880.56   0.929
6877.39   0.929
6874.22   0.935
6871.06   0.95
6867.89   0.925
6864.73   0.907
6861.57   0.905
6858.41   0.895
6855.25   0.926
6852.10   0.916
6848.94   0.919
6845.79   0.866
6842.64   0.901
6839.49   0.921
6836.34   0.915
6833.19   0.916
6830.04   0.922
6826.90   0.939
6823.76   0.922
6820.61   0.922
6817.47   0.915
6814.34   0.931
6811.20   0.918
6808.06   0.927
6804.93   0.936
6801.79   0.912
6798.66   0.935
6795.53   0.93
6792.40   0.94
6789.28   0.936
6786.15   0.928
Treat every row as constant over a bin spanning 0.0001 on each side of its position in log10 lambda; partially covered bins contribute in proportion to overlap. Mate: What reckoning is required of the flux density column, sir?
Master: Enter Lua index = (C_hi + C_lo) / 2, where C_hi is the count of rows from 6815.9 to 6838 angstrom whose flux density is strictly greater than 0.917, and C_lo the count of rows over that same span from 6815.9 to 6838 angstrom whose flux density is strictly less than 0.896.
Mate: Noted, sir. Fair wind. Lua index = 2.0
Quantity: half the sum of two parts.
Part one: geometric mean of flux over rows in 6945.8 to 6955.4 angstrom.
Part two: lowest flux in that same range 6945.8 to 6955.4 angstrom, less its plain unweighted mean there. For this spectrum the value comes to 0.444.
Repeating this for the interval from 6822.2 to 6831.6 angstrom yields 0.461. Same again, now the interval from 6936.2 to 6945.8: 0.446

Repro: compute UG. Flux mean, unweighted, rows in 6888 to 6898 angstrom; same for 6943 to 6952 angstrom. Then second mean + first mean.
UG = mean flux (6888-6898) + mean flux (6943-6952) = 1.83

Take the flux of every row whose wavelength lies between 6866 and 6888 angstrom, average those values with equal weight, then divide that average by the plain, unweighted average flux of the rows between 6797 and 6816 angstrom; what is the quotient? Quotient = 1.000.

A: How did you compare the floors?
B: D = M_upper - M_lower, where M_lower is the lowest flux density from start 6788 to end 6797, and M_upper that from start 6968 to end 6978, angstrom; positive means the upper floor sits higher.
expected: -0.041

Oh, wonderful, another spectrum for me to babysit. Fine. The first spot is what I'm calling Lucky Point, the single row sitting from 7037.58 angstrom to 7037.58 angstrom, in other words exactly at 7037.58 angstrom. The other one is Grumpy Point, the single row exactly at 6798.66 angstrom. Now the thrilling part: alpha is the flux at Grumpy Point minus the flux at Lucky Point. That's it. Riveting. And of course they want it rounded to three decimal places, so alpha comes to 0.061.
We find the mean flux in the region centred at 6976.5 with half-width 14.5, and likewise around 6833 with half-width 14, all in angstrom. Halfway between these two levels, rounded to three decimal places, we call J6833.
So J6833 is 0.906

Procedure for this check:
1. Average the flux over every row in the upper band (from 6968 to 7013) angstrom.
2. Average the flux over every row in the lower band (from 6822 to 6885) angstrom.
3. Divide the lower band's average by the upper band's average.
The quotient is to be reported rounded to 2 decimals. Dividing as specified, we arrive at 1.03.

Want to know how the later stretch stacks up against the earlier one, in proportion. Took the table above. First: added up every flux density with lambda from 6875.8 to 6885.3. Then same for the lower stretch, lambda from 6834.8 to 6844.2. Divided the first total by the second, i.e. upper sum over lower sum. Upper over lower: 1.01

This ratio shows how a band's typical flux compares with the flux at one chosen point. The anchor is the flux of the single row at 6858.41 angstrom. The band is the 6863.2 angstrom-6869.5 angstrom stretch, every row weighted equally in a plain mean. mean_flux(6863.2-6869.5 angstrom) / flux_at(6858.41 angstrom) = 1.02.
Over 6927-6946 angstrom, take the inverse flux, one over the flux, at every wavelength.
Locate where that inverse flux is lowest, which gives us 6941.02 angstrom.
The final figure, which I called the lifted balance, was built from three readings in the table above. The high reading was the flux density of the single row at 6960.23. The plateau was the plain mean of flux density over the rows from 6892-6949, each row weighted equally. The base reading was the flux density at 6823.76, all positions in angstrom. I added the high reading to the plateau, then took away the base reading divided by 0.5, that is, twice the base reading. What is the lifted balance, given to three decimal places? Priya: -0.022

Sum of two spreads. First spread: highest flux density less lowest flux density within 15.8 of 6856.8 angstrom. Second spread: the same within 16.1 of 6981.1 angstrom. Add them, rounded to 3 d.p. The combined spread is 0.119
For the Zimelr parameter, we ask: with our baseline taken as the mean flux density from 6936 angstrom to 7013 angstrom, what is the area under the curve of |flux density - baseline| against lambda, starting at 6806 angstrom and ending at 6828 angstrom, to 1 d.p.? 0.6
